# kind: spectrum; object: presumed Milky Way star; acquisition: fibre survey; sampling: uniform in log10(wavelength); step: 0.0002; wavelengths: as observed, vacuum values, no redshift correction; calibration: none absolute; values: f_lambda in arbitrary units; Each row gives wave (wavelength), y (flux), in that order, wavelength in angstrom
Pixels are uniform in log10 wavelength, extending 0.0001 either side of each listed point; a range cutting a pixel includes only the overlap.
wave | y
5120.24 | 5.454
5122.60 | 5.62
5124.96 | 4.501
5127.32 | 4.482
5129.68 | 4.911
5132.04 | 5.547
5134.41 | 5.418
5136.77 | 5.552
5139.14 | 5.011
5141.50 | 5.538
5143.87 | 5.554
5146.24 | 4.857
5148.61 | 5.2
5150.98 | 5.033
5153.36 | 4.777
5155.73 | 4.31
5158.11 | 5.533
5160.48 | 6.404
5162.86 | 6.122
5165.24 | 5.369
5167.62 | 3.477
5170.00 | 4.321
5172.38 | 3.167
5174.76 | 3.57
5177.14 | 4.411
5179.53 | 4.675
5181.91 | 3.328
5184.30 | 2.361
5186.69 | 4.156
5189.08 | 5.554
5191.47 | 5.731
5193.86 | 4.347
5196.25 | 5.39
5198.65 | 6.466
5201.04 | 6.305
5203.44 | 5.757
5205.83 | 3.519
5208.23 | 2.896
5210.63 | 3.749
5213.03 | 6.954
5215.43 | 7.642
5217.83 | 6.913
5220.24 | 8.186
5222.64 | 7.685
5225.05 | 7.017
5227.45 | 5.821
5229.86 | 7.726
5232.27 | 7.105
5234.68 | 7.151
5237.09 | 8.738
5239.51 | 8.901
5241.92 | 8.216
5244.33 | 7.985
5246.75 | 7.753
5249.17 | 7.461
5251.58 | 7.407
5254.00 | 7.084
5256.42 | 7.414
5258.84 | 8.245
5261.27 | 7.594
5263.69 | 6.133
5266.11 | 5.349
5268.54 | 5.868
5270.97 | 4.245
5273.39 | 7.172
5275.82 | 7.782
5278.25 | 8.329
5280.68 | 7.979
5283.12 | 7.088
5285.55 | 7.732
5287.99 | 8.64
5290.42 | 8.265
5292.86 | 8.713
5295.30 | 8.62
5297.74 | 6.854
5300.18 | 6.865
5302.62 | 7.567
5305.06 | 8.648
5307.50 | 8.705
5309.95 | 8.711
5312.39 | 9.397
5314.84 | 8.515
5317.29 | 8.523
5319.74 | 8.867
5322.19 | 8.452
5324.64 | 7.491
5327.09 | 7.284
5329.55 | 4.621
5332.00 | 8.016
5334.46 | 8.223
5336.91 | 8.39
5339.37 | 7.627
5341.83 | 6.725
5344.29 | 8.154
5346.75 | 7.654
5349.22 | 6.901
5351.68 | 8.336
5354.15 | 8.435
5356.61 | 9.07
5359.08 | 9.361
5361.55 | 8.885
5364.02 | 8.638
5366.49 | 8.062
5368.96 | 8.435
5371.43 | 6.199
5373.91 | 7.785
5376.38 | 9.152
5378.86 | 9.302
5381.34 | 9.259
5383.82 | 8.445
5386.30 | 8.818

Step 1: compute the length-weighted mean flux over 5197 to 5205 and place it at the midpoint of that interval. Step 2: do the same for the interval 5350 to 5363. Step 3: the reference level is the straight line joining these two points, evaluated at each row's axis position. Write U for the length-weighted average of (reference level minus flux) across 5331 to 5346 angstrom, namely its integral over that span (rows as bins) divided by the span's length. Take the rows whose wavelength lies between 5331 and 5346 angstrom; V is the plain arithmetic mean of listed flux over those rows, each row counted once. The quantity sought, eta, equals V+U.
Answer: 8.4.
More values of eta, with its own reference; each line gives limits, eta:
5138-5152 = 5.0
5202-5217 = 6.1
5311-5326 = 8.1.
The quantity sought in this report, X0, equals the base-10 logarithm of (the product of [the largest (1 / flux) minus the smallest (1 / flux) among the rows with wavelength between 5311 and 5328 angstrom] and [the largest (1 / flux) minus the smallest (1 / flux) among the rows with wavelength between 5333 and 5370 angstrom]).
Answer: -2.9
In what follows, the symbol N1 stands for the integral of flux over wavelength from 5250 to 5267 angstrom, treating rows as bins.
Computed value 120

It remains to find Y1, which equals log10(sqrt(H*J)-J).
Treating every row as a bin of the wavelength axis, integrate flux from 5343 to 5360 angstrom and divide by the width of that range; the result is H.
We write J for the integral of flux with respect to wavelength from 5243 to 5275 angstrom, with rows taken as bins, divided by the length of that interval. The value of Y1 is -0.20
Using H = 8.25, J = 6.9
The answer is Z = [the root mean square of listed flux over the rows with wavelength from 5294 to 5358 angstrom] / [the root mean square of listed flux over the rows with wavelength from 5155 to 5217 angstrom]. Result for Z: 1.6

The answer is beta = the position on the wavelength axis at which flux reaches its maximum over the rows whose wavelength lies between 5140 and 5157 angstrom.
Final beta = 5143.87 angstrom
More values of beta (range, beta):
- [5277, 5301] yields 5292.86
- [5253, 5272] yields 5258.84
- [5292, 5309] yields 5292.86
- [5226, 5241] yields 5239.51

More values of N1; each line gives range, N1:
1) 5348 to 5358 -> 82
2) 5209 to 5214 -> 25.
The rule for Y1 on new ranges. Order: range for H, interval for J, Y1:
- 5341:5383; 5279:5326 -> -1.39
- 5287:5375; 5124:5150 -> 0.11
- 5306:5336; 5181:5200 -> 0.16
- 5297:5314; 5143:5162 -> 0.12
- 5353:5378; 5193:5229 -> 0.05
